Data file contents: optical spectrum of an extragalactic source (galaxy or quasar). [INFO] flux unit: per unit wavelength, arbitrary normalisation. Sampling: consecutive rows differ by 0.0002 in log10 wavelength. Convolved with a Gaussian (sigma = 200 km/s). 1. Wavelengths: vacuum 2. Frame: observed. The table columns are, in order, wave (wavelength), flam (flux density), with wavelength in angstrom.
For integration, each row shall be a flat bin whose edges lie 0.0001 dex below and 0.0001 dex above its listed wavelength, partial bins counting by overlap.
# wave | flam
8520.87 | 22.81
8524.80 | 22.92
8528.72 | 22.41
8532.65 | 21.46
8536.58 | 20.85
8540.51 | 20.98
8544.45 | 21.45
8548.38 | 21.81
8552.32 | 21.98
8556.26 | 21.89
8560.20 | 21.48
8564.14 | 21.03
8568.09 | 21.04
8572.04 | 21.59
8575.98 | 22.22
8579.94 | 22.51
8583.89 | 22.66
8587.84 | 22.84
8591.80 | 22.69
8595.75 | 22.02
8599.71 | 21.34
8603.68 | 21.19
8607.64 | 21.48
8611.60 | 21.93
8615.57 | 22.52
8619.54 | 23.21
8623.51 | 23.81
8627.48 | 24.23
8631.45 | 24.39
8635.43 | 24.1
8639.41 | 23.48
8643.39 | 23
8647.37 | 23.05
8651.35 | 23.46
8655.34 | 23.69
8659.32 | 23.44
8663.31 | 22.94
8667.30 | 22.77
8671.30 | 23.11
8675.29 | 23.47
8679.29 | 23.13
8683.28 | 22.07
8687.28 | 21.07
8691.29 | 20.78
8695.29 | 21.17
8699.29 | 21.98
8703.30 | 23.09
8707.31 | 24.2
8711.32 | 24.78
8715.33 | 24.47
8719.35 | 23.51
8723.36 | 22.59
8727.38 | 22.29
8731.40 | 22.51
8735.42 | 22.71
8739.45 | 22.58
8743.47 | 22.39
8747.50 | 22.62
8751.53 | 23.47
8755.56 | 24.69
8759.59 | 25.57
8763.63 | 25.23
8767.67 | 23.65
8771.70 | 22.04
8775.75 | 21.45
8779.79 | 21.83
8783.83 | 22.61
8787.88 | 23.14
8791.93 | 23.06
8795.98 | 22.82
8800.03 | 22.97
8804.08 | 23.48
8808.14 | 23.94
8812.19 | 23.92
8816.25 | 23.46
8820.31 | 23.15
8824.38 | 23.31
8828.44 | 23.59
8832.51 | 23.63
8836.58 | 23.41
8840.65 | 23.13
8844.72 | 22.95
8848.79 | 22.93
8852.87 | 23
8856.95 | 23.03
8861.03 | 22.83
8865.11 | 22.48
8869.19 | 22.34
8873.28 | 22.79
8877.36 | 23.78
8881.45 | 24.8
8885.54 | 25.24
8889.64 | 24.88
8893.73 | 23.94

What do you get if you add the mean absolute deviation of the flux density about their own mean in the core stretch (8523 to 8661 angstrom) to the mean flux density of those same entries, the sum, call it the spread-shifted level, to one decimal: 23.3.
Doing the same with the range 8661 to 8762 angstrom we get 23.8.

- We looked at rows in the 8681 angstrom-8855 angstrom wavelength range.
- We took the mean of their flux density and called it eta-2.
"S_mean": 23.1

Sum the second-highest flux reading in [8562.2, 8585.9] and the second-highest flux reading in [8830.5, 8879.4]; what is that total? 46.1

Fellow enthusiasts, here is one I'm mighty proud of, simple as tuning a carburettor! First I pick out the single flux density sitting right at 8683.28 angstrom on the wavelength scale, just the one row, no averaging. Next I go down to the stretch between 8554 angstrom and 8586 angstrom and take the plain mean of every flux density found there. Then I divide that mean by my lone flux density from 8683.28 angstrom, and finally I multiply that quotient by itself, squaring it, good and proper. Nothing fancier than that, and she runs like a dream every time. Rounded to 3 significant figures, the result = 0.976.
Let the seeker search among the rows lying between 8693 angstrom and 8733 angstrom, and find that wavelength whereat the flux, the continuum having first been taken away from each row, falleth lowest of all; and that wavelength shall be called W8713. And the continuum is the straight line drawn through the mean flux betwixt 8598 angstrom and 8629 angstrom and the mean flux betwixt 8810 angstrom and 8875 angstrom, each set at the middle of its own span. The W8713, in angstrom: 8695.29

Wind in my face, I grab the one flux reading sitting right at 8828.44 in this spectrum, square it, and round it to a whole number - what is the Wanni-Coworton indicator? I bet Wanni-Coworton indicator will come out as 556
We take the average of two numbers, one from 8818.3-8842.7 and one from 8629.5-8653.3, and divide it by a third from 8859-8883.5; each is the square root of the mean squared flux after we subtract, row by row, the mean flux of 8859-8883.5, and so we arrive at 1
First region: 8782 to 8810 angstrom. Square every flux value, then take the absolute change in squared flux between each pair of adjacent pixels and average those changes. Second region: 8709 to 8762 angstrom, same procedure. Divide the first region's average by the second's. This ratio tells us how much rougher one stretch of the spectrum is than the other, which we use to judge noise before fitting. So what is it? 0.60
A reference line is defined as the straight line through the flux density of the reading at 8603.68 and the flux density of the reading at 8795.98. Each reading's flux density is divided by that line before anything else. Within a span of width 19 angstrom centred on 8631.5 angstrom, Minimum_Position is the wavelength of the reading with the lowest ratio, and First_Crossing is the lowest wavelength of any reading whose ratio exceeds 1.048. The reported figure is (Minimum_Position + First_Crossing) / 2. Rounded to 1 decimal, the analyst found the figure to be 8631.5 angstrom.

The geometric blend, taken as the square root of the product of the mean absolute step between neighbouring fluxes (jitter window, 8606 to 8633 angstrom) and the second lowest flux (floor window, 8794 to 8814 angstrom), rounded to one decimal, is 3.3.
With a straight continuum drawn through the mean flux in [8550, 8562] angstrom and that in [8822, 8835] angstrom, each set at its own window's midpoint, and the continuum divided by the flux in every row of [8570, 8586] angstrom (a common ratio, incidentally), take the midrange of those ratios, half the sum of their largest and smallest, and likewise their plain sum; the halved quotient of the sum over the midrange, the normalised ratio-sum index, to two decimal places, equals 1.99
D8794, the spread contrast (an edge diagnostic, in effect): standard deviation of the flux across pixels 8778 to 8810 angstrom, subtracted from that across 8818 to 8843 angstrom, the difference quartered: -0.10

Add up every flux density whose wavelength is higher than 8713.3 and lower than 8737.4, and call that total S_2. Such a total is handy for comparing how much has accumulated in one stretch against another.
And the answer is 138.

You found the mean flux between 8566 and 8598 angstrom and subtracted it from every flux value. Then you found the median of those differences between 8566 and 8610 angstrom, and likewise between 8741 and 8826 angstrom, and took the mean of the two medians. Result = 0.4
